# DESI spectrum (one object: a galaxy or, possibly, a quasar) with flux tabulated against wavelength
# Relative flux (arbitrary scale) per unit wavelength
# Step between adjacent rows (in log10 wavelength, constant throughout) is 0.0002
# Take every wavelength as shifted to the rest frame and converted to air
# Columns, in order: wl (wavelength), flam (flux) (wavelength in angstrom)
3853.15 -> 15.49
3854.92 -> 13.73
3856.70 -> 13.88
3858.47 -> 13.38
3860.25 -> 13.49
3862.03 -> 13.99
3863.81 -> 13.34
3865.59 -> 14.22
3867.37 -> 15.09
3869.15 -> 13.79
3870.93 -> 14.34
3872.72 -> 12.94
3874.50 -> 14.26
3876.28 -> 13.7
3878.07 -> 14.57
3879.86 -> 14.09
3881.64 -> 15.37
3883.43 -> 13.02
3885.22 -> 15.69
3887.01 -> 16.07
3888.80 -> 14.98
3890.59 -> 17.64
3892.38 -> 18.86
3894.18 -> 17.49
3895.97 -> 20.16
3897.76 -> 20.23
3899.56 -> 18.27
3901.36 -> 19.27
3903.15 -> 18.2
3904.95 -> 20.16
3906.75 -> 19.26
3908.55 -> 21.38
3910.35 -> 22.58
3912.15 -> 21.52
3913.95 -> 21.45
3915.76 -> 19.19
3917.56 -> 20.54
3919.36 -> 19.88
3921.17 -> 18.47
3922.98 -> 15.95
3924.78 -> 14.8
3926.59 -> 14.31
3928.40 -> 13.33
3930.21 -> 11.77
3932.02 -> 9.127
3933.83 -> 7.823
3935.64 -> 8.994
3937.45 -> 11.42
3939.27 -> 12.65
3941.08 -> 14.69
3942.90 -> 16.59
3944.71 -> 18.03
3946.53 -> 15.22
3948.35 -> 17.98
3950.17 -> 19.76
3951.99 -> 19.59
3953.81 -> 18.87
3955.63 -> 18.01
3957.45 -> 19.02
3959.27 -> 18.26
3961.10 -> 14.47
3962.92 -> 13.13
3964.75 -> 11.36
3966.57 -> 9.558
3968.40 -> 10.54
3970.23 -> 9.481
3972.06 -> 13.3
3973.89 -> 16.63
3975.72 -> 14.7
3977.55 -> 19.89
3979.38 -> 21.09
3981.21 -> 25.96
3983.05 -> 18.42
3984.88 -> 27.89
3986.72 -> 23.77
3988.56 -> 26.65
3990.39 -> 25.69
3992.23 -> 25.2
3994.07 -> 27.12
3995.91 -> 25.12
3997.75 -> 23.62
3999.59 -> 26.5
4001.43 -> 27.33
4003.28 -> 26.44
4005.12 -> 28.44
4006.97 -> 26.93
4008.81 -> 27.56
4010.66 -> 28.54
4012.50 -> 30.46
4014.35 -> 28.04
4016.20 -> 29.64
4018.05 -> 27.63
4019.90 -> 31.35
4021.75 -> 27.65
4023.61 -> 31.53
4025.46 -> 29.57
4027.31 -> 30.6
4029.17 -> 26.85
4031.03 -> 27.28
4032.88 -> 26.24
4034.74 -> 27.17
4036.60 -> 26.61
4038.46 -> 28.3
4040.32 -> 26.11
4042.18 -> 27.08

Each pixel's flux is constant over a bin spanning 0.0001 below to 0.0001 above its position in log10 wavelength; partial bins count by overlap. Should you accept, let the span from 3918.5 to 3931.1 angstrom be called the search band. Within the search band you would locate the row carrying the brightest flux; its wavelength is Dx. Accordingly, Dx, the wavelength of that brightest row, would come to 3919.36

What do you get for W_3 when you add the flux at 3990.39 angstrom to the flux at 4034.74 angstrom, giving 53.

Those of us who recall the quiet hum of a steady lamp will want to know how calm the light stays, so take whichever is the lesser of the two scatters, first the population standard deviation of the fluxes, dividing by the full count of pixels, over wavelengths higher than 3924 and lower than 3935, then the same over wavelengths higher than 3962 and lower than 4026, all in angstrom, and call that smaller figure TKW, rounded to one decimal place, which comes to 2.6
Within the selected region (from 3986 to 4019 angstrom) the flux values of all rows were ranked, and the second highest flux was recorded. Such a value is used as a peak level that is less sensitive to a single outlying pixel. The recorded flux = 29.64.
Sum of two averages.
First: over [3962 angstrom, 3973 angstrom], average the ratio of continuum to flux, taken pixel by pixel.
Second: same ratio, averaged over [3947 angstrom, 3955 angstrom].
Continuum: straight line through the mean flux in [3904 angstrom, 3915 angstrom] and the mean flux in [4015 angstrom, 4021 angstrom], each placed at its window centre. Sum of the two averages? 3.6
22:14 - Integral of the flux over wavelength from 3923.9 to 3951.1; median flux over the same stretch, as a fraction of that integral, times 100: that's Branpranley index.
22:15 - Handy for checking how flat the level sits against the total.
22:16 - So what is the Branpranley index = 3.8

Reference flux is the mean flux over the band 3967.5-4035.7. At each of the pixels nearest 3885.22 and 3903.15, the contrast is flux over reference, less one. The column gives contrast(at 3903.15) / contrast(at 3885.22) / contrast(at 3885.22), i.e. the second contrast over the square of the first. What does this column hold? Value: -2.0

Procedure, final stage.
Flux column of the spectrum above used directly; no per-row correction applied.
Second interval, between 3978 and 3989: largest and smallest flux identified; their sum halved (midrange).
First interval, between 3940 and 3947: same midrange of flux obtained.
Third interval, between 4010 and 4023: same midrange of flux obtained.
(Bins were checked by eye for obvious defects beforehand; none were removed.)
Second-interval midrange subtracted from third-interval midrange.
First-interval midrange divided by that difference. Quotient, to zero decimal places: 3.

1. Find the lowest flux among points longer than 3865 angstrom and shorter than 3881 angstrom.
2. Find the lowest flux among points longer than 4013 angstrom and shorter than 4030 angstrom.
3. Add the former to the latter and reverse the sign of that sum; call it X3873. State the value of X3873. -40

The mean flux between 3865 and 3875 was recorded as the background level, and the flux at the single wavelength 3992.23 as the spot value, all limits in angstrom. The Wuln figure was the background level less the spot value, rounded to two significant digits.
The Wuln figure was -11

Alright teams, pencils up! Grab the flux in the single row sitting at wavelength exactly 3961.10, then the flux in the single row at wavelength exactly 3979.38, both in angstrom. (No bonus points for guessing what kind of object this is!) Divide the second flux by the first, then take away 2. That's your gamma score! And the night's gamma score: -0.54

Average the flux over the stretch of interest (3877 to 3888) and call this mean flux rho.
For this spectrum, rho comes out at 14.8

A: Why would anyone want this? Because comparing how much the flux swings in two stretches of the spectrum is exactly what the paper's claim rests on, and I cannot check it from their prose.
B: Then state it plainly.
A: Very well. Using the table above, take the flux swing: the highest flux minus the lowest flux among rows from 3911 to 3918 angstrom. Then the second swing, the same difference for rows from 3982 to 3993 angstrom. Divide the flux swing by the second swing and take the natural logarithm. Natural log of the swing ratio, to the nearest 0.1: -1.4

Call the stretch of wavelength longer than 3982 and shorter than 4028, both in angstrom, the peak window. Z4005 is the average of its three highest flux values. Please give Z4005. 31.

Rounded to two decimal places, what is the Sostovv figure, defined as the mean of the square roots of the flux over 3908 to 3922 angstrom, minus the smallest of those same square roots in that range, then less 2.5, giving -2.26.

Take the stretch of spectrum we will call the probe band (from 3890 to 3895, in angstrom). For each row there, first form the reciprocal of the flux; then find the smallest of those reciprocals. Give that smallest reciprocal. 0.053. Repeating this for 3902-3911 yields 0.044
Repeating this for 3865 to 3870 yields 0.066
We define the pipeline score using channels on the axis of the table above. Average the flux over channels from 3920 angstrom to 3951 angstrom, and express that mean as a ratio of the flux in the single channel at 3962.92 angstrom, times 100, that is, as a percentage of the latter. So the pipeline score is 108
